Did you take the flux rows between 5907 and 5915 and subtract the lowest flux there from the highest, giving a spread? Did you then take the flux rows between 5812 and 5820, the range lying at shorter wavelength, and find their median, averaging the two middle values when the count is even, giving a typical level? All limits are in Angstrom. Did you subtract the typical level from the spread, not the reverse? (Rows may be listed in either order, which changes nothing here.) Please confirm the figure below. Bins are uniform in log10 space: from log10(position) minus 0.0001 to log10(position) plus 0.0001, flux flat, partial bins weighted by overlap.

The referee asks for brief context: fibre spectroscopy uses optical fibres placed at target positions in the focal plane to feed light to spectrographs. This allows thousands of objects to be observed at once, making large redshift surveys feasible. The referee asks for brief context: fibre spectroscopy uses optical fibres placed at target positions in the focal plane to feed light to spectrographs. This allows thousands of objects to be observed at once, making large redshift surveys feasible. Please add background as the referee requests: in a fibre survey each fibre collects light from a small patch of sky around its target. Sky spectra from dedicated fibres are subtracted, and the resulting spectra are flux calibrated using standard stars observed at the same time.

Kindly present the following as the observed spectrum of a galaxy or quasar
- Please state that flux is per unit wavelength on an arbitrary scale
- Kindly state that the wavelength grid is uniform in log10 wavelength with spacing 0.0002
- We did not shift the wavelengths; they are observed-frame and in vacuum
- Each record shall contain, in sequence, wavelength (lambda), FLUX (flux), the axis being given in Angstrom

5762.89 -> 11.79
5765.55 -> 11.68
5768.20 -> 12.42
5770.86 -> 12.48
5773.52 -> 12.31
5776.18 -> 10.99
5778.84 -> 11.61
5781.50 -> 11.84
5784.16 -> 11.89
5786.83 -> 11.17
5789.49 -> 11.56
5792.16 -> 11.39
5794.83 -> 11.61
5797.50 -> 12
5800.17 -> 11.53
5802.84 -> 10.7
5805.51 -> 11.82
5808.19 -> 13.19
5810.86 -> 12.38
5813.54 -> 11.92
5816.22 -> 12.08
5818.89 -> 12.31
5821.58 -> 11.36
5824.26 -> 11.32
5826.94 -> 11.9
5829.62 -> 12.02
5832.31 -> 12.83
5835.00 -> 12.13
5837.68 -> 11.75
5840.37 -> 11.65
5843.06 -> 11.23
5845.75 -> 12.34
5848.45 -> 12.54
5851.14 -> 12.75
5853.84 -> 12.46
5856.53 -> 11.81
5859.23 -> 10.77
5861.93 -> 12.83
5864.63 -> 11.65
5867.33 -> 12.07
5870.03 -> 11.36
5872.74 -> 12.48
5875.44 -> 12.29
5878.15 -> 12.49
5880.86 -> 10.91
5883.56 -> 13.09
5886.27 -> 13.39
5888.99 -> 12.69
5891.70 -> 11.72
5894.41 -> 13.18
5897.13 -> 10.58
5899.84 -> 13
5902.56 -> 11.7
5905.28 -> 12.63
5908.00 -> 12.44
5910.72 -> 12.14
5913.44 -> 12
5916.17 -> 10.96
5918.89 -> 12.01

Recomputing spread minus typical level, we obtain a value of -11.6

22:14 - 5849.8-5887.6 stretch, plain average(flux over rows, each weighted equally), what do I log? 12.2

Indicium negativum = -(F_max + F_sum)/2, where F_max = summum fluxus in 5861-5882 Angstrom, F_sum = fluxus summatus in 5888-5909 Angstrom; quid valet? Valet -55.4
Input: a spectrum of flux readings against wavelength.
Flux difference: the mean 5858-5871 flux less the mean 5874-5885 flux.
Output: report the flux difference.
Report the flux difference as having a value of -0.46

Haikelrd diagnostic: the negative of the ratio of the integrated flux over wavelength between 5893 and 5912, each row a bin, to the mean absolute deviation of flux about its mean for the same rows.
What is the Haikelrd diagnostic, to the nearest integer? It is -355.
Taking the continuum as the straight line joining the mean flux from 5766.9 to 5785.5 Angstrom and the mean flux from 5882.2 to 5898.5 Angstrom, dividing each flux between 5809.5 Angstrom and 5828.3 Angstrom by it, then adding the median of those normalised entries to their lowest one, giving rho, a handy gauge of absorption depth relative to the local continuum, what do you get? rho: 1.92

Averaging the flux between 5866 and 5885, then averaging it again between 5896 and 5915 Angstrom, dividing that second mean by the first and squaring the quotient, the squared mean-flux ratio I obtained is 1.00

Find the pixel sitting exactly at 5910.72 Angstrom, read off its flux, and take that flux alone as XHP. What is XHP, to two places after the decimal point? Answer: 12.14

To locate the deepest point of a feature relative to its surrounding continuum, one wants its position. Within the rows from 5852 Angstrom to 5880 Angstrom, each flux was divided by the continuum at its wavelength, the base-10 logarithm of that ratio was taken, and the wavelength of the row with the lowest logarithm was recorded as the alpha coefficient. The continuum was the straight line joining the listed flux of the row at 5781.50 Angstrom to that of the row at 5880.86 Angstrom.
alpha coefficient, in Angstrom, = 5859.23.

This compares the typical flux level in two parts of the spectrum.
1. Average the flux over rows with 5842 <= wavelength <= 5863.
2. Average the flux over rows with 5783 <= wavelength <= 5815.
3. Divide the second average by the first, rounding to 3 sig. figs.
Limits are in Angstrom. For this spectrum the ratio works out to 0.973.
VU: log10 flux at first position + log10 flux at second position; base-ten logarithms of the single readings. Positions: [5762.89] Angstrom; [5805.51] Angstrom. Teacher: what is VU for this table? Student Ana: 2.14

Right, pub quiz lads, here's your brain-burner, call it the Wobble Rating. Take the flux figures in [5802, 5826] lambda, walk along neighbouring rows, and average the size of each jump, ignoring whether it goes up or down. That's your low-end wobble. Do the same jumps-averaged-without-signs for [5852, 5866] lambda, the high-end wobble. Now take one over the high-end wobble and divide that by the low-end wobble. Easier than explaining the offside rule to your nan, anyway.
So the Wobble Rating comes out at 1.3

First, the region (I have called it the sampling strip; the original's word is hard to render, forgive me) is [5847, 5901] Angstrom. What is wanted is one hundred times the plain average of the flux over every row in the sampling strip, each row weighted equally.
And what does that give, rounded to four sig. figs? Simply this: 1220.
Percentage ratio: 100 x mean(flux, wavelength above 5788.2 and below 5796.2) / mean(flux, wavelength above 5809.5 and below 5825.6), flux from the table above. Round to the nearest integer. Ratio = 97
